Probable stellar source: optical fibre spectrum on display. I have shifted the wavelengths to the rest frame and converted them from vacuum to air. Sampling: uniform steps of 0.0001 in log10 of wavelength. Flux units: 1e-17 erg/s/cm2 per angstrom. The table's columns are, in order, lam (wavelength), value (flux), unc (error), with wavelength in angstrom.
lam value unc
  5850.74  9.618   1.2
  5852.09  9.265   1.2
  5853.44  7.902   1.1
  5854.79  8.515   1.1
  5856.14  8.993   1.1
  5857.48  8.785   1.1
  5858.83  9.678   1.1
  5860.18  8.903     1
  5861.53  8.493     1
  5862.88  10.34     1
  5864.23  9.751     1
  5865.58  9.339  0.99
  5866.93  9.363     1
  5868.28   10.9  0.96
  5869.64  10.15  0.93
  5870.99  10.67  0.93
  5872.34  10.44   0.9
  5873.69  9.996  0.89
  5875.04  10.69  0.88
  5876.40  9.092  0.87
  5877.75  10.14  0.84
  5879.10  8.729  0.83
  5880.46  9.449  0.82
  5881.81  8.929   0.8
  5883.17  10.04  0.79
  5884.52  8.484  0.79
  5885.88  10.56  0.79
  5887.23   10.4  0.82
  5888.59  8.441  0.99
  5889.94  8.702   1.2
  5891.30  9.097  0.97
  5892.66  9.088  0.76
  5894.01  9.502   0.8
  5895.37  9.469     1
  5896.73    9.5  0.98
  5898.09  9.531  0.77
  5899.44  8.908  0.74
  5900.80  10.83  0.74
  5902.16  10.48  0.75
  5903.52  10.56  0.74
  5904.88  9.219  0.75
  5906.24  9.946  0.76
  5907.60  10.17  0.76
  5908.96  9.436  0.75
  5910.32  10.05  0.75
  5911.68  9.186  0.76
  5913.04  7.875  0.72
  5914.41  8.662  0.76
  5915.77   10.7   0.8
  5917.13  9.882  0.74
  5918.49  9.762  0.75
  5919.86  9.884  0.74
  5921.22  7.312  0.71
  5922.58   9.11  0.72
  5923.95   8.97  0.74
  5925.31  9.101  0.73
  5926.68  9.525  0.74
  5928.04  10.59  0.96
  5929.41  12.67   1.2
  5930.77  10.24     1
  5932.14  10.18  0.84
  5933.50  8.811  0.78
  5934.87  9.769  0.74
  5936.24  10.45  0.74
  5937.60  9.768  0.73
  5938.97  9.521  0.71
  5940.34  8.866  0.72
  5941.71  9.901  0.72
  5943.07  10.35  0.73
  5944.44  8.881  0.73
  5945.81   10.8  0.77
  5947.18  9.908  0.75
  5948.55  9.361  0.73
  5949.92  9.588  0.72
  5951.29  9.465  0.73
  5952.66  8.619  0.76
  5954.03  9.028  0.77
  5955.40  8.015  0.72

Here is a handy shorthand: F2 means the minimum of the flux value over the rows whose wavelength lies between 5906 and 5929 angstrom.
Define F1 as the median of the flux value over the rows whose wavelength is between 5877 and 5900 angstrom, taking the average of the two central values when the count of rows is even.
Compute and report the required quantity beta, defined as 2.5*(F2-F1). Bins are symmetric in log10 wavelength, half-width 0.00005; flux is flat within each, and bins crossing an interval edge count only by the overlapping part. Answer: -5.3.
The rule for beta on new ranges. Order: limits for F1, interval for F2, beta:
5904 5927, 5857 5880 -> -2.4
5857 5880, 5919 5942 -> -6.1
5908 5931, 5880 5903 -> -2.7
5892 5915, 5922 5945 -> -1.7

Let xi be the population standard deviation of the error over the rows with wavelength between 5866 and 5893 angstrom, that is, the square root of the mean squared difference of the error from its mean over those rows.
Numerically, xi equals 0.10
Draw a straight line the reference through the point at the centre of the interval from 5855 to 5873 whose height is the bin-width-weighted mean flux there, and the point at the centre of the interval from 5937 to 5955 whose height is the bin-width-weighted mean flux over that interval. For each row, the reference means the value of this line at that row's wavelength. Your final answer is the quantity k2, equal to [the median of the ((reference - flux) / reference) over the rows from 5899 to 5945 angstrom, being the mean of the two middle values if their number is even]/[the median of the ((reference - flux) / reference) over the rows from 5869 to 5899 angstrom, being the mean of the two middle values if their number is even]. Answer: -2.4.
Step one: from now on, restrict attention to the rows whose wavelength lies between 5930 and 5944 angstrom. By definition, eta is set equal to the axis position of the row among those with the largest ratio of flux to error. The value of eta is 5943.07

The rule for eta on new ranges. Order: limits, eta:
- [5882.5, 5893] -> 5885.88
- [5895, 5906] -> 5900.80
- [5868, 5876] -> 5875.04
